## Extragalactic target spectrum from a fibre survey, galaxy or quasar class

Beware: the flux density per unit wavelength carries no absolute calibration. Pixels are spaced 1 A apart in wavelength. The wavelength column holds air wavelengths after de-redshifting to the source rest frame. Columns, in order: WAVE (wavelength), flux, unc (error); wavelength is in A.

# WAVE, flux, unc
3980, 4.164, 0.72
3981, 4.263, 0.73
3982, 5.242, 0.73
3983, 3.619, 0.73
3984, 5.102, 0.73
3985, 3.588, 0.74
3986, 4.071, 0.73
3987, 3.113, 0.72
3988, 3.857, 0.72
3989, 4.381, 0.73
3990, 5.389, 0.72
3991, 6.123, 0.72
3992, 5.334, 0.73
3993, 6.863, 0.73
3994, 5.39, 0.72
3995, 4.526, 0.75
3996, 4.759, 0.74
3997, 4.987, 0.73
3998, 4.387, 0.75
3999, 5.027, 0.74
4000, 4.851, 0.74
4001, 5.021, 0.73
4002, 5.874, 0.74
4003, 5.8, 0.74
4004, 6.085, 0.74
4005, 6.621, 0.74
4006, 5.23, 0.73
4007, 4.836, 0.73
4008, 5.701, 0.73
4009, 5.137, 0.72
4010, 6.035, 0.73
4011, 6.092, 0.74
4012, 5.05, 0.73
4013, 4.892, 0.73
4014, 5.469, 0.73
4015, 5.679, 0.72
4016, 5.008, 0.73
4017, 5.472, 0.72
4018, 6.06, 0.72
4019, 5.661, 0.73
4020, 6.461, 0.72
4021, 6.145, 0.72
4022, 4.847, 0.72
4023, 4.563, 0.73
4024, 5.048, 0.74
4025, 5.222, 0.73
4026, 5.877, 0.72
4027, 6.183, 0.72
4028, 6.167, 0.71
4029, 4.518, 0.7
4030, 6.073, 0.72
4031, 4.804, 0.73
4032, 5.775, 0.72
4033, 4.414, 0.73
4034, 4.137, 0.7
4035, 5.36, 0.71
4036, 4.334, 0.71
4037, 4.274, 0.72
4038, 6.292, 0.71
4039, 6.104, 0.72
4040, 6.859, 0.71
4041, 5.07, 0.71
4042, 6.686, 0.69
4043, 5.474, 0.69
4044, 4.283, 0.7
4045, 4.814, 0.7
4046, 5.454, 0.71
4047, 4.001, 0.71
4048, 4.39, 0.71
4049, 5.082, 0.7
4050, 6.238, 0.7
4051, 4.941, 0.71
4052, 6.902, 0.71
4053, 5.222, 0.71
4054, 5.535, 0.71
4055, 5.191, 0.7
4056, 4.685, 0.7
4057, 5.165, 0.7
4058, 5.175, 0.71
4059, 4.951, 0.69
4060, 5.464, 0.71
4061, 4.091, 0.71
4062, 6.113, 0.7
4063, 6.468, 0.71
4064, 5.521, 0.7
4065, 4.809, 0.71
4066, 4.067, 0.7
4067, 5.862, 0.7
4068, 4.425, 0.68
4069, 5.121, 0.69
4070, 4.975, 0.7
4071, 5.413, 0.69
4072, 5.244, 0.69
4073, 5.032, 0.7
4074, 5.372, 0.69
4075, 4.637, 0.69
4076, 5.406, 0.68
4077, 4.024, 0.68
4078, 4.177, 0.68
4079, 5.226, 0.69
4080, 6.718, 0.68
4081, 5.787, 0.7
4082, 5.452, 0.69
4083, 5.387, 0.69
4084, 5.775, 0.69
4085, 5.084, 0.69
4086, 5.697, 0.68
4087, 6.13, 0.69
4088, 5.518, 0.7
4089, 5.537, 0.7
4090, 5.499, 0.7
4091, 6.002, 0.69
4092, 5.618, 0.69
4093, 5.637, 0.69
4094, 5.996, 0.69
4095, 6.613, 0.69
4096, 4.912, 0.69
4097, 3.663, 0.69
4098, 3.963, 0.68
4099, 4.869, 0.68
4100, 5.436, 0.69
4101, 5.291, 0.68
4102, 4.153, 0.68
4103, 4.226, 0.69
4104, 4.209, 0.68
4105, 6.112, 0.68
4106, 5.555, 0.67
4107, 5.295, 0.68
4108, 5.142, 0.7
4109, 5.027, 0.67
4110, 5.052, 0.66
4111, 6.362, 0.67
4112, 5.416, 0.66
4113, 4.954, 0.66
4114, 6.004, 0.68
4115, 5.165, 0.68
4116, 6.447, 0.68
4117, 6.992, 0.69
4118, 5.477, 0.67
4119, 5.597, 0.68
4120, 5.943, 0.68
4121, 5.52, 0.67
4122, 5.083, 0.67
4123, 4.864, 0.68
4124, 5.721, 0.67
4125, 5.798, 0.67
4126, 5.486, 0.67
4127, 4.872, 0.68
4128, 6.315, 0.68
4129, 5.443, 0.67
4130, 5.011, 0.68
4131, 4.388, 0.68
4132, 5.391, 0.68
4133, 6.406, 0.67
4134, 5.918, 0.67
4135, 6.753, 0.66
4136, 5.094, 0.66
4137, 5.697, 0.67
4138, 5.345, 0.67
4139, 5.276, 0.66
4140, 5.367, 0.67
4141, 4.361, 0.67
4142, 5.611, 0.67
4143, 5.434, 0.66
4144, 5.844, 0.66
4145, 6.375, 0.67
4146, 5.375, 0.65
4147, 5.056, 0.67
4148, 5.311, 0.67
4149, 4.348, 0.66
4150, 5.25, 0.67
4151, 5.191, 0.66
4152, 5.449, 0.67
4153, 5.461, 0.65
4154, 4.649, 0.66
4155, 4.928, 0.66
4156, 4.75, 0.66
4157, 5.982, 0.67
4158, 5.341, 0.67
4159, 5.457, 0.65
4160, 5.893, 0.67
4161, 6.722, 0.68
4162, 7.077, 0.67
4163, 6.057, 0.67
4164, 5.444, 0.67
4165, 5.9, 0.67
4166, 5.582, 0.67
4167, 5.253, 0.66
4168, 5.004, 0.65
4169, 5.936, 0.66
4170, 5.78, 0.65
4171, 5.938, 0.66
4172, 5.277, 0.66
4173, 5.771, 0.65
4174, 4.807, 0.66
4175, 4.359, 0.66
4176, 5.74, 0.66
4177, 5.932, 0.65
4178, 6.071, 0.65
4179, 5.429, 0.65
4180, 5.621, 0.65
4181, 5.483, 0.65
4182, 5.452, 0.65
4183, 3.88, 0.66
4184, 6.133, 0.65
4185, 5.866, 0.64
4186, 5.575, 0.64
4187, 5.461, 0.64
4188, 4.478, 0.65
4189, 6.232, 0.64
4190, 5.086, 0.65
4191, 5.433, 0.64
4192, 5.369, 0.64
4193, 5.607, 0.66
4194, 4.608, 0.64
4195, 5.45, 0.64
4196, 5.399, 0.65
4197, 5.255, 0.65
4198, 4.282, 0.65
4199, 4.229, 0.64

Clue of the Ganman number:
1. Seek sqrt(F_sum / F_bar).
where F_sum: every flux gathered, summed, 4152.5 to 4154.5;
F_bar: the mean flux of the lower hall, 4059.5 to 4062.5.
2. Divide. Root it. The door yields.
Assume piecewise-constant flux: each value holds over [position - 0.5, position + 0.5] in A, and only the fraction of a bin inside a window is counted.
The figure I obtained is 1.39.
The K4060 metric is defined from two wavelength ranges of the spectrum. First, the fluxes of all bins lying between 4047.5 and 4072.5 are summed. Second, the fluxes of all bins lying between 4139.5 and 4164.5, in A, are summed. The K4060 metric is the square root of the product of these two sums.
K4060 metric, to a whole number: 134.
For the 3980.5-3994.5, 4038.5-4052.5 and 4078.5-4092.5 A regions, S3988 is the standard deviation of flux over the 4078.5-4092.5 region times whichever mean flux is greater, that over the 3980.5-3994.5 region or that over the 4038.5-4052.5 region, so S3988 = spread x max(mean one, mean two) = 2.2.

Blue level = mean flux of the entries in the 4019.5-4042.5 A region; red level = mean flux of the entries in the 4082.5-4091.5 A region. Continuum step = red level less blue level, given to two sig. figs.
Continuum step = 0.18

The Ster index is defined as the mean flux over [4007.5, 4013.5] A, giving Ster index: 5.48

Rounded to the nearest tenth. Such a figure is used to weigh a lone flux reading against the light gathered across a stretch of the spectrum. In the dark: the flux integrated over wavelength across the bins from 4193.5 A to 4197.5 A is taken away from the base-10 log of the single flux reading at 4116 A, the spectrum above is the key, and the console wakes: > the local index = -19.9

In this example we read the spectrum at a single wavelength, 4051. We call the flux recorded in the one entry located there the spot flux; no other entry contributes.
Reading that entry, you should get 4.941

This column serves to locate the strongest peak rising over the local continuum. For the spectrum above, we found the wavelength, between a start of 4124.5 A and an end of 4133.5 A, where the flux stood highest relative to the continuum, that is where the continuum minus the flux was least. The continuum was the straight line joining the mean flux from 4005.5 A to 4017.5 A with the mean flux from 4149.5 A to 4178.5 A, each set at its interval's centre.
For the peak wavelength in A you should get 4133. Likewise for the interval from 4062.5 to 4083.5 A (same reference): 4080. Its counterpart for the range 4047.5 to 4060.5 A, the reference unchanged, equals 4052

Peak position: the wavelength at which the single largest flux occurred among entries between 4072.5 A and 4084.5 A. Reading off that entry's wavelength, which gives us 4080 A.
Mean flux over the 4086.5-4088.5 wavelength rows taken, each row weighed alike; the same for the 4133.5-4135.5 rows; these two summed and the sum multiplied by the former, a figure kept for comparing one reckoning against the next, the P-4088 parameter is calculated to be 71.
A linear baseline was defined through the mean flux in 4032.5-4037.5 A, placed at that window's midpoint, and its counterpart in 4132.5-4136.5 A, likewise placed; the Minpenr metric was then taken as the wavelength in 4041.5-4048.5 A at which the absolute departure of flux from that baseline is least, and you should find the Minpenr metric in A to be 4045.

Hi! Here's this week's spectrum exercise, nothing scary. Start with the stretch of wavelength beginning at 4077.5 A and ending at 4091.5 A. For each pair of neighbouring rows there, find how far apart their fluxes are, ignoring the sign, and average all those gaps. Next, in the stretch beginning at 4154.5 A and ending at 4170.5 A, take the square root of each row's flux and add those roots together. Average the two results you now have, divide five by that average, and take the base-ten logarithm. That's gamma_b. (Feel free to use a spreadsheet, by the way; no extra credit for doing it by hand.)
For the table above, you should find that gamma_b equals -0.59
